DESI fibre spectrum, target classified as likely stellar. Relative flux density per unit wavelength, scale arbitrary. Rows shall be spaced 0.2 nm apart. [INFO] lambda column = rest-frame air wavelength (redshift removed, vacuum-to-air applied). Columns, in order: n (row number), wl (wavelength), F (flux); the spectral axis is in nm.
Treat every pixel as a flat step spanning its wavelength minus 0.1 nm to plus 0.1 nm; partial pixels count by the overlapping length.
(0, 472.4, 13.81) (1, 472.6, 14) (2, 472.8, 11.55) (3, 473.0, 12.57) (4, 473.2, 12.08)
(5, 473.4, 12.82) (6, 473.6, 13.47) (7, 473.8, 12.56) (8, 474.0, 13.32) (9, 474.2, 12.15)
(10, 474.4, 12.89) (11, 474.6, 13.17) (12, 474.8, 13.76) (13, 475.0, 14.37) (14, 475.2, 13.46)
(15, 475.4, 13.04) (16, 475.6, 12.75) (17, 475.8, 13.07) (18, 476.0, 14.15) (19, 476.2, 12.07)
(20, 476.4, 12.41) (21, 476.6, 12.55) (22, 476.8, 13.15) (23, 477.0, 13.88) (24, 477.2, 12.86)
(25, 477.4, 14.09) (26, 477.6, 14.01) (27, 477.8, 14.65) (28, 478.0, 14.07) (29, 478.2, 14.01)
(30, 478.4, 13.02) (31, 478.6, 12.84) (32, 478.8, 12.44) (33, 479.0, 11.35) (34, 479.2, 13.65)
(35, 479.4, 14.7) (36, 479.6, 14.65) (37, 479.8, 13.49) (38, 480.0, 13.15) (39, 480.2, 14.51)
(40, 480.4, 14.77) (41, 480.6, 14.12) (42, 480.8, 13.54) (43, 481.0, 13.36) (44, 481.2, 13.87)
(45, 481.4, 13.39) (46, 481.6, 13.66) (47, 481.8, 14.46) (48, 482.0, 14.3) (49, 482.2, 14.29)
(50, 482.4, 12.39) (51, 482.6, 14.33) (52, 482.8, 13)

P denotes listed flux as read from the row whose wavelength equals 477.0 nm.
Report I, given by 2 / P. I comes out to 0.144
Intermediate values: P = 13.88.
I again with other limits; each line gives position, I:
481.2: 0.144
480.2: 0.138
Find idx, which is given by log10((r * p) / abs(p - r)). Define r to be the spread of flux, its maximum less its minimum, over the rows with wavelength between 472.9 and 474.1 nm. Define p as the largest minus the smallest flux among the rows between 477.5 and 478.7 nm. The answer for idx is 0.8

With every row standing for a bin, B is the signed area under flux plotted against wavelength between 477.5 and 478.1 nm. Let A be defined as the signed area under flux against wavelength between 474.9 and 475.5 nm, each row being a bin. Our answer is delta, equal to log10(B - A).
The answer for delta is -0.43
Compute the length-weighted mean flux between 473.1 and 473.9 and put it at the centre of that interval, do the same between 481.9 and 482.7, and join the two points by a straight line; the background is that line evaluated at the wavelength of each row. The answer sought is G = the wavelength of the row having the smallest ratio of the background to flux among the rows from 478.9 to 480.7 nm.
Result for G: 479.4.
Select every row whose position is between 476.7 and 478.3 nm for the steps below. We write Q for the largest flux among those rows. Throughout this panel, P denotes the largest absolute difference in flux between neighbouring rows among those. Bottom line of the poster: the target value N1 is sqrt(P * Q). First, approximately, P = 1.2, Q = 14.65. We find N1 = 4.2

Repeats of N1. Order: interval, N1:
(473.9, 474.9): 4.0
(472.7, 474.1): 3.7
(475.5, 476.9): 5.4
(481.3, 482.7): 5.3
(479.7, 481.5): 4.5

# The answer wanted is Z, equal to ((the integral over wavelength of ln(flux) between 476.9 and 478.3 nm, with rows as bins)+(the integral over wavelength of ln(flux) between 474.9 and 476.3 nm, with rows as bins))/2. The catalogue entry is 3.65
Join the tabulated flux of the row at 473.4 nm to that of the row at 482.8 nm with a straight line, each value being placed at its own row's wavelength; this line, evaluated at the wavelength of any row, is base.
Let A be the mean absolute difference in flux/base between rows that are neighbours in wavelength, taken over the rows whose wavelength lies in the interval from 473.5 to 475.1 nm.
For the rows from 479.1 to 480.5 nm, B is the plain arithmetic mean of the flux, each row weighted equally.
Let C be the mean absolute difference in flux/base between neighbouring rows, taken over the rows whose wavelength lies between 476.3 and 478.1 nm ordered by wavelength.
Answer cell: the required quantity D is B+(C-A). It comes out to 14.1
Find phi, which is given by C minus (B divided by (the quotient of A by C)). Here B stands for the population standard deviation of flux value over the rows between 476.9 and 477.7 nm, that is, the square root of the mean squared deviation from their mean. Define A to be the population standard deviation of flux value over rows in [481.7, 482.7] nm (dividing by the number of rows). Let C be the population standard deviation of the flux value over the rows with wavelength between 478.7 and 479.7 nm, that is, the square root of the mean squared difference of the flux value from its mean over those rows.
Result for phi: 0.48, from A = 0.78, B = 0.50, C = 1.30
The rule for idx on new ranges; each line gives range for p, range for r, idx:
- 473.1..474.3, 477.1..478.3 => 0.8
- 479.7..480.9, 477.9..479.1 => 0.6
